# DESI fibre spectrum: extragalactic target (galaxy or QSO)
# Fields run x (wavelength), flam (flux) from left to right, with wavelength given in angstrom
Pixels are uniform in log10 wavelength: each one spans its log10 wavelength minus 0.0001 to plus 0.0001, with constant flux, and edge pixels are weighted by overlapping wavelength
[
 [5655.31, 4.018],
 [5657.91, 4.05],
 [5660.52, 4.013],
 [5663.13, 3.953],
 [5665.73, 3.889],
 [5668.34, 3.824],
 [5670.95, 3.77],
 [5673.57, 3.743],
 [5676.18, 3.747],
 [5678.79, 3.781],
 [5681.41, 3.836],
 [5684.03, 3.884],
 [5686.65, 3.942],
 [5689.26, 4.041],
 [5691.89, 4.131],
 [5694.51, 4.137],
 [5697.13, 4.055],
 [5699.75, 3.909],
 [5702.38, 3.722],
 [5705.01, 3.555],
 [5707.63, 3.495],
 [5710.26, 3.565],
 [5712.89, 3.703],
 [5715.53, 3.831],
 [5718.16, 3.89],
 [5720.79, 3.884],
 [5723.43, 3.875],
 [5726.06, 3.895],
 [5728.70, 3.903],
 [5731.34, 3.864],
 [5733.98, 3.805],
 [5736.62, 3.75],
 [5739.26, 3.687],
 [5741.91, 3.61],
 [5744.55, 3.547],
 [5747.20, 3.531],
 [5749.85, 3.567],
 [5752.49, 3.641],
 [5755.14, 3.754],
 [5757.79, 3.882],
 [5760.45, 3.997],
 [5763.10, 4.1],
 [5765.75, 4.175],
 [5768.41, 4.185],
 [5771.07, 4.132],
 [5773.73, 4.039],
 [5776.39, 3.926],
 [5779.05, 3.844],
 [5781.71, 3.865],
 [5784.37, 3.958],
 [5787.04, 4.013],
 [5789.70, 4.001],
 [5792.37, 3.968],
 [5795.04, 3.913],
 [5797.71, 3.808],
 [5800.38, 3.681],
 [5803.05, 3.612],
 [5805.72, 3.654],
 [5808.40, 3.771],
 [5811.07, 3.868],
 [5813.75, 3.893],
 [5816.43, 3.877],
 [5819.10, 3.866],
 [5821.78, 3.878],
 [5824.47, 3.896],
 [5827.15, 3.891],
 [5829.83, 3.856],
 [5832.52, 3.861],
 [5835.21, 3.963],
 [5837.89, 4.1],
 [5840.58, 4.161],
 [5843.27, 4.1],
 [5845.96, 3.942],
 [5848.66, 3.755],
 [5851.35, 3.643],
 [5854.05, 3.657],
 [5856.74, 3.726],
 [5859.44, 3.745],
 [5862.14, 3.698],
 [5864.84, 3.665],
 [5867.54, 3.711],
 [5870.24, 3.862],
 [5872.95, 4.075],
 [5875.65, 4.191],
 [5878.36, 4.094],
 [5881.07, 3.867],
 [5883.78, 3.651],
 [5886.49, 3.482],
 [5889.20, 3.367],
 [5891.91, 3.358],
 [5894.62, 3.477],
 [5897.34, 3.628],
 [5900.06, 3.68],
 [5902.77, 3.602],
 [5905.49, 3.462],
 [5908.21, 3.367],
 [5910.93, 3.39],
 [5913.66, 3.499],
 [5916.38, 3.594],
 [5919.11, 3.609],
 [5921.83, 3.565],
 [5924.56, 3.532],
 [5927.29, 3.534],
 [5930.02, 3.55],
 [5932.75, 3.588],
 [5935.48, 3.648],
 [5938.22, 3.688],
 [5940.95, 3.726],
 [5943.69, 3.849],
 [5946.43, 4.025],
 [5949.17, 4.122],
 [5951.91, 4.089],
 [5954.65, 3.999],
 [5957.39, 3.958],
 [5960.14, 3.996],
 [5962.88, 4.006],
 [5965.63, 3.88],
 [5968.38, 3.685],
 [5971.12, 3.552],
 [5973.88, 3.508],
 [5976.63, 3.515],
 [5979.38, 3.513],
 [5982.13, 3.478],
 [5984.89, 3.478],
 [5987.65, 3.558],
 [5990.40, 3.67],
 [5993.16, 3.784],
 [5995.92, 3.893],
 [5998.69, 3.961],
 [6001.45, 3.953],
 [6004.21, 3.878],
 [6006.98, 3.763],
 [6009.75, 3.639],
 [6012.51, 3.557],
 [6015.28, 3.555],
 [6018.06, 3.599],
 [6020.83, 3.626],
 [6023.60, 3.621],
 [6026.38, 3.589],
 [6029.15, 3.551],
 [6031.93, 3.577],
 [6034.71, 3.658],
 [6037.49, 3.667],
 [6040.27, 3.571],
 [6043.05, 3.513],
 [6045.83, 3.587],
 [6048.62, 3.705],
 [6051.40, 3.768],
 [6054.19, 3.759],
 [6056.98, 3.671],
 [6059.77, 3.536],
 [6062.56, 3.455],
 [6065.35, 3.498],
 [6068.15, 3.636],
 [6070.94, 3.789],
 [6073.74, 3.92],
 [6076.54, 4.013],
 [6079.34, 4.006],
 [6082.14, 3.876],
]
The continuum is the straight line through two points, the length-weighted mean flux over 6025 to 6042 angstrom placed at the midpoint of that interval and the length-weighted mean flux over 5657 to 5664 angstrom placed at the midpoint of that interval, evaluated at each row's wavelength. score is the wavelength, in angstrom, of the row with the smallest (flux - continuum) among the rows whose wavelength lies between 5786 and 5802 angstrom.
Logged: 5800.38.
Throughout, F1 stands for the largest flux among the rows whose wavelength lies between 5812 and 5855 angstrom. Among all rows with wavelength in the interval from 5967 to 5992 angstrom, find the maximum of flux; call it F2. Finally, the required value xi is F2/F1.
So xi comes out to 0.89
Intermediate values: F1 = 4.161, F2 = 3.685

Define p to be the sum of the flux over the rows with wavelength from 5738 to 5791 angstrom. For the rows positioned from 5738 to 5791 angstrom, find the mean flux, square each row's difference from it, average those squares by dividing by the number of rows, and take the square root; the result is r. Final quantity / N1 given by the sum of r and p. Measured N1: 78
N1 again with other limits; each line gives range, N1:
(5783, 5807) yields 35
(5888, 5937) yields 64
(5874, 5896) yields 30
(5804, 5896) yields 130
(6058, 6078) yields 26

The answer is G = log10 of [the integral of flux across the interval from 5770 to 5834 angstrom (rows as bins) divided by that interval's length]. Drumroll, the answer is 0.5885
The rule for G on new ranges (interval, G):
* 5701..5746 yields 0.5728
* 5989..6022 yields 0.5729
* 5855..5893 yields 0.5742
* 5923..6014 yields 0.5734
